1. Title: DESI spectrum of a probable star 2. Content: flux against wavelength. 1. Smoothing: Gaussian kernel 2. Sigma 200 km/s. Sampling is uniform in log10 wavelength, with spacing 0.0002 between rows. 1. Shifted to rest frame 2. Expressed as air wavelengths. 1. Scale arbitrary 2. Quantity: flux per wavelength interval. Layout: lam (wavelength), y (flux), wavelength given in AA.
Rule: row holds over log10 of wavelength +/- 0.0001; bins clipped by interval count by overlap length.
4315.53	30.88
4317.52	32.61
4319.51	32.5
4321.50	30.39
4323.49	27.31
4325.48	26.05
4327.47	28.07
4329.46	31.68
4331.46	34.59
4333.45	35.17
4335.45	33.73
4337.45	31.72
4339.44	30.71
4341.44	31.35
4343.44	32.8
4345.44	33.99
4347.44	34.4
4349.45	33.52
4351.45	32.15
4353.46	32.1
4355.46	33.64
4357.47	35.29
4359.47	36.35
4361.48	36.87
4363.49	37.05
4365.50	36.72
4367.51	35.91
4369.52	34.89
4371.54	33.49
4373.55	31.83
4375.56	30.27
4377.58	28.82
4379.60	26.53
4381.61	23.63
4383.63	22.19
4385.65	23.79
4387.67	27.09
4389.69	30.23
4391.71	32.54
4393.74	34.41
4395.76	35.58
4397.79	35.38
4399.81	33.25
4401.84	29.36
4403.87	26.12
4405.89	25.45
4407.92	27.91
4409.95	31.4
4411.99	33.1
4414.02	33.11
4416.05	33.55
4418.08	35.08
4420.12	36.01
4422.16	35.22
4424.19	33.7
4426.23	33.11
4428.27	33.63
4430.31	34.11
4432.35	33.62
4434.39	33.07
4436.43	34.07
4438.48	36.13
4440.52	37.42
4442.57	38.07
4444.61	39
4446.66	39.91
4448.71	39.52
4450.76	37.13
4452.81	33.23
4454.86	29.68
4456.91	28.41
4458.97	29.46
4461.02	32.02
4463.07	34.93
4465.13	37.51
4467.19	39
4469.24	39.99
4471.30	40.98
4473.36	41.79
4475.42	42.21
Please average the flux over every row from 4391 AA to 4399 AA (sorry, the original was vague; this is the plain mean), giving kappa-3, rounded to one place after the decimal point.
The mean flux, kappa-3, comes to 34.5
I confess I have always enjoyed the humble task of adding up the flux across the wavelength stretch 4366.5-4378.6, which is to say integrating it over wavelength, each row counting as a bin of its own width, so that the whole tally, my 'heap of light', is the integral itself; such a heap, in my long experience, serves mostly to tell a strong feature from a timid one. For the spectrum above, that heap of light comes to 393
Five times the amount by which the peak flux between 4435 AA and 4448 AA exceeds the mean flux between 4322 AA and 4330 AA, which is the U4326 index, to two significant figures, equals 58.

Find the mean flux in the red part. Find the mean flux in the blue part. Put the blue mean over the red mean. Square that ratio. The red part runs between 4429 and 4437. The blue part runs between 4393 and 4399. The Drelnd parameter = 1.09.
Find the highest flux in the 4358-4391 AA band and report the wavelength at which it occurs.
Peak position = 4363.49 AA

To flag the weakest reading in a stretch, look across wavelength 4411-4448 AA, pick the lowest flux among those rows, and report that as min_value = 33.07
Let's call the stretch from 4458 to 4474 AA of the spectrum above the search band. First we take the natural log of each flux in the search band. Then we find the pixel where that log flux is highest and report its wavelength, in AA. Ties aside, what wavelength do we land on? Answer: 4473.36 AA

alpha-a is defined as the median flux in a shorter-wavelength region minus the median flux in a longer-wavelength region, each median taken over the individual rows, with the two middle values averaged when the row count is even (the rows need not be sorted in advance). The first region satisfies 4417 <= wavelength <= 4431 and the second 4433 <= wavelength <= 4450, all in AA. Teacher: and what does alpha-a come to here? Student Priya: -3.6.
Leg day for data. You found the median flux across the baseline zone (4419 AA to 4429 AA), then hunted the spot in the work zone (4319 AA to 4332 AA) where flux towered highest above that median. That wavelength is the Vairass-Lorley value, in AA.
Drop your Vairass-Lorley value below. 4331.46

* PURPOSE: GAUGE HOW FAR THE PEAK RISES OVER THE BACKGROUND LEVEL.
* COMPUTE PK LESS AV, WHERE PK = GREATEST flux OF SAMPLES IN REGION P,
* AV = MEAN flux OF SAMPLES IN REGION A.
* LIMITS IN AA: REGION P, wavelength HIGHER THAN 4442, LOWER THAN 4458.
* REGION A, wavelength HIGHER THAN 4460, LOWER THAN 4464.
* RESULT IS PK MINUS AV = 6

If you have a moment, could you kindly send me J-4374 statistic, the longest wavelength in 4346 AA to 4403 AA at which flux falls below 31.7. 4401.84 AA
